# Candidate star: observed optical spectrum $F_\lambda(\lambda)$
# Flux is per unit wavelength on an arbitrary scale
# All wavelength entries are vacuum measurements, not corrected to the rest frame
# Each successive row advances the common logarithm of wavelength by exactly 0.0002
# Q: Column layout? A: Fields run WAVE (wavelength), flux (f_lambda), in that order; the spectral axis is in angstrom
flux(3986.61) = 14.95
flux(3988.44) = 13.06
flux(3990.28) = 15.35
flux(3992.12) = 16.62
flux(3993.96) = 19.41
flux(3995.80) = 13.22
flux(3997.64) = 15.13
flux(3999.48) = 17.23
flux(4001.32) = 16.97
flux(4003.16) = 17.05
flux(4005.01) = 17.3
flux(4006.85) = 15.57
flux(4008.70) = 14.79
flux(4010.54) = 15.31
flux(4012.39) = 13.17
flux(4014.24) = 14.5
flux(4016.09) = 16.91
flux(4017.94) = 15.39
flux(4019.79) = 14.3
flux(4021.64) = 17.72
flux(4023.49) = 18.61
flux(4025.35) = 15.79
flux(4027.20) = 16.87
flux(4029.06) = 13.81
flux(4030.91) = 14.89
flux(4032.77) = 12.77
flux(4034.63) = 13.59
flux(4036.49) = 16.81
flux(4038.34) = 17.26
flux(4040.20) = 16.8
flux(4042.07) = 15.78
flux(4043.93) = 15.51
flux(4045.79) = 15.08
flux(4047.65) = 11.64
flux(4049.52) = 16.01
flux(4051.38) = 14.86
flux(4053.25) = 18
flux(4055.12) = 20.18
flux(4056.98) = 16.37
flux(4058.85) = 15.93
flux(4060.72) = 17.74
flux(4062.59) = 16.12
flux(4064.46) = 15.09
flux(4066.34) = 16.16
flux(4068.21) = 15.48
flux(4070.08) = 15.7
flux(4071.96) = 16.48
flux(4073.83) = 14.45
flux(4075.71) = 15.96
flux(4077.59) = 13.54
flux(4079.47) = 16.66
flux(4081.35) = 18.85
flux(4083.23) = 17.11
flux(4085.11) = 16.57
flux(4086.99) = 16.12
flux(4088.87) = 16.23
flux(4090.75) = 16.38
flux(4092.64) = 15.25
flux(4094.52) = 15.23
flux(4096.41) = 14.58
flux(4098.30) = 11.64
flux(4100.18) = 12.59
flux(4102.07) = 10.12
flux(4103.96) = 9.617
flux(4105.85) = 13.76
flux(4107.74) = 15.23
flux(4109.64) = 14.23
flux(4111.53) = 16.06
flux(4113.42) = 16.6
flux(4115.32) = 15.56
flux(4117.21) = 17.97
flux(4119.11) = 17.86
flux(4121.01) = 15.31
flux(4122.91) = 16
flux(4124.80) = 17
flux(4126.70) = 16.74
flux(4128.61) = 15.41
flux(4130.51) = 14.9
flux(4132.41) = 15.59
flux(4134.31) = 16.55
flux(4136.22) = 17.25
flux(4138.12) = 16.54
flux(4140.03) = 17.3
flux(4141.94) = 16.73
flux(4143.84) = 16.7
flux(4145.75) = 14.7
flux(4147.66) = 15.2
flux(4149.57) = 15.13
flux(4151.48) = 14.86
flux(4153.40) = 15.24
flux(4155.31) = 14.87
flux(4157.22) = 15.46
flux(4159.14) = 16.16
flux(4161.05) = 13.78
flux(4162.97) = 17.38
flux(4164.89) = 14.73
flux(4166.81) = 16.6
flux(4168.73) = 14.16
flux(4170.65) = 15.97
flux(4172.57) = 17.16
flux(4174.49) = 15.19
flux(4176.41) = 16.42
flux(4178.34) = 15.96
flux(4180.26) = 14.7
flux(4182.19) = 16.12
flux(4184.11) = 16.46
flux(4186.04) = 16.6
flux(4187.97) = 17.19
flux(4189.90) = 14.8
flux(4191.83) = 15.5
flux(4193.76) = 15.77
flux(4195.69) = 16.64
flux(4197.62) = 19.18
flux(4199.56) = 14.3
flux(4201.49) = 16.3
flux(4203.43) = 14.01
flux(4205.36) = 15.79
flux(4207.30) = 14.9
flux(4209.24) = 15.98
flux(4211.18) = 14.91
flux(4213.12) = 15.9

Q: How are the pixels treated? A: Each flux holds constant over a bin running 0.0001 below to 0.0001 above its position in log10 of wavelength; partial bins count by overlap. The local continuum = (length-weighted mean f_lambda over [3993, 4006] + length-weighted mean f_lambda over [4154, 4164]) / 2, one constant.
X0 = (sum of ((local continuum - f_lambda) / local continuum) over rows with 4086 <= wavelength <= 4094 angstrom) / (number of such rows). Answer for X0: 0.00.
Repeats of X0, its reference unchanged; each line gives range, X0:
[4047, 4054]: 0.06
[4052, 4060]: -0.10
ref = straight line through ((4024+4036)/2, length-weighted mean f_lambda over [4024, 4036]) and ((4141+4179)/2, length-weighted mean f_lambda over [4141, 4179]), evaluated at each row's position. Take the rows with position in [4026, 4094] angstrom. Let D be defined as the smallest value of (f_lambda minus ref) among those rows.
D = -3.3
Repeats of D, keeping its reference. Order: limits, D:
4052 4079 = -1.6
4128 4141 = -0.5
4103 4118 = -5.7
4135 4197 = -1.8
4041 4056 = -3.3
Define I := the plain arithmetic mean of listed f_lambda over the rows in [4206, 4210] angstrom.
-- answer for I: 15.4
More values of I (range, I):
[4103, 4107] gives 11.7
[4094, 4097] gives 14.9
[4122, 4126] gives 16.5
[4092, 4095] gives 15.2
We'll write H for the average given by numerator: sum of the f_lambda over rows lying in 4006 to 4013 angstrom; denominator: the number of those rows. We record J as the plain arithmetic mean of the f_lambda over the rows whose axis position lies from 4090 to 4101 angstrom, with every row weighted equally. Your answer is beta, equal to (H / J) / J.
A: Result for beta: 0.072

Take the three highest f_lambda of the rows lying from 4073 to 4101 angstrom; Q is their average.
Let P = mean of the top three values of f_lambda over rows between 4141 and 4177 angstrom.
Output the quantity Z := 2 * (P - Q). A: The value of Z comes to -1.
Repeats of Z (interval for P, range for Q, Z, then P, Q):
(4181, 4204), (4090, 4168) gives 0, 17.7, 17.7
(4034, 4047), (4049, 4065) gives -3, 17.0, 18.6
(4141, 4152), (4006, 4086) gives -6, 16.2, 19.2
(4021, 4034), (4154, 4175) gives 1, 17.7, 17.0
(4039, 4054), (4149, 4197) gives -1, 16.9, 17.2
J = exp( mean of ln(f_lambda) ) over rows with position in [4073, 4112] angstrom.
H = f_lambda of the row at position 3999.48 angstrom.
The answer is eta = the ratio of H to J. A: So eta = 1.18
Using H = 17.23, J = 14.6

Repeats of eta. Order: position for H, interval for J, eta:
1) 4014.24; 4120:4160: 0.91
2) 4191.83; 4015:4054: 1.00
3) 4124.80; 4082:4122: 1.15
